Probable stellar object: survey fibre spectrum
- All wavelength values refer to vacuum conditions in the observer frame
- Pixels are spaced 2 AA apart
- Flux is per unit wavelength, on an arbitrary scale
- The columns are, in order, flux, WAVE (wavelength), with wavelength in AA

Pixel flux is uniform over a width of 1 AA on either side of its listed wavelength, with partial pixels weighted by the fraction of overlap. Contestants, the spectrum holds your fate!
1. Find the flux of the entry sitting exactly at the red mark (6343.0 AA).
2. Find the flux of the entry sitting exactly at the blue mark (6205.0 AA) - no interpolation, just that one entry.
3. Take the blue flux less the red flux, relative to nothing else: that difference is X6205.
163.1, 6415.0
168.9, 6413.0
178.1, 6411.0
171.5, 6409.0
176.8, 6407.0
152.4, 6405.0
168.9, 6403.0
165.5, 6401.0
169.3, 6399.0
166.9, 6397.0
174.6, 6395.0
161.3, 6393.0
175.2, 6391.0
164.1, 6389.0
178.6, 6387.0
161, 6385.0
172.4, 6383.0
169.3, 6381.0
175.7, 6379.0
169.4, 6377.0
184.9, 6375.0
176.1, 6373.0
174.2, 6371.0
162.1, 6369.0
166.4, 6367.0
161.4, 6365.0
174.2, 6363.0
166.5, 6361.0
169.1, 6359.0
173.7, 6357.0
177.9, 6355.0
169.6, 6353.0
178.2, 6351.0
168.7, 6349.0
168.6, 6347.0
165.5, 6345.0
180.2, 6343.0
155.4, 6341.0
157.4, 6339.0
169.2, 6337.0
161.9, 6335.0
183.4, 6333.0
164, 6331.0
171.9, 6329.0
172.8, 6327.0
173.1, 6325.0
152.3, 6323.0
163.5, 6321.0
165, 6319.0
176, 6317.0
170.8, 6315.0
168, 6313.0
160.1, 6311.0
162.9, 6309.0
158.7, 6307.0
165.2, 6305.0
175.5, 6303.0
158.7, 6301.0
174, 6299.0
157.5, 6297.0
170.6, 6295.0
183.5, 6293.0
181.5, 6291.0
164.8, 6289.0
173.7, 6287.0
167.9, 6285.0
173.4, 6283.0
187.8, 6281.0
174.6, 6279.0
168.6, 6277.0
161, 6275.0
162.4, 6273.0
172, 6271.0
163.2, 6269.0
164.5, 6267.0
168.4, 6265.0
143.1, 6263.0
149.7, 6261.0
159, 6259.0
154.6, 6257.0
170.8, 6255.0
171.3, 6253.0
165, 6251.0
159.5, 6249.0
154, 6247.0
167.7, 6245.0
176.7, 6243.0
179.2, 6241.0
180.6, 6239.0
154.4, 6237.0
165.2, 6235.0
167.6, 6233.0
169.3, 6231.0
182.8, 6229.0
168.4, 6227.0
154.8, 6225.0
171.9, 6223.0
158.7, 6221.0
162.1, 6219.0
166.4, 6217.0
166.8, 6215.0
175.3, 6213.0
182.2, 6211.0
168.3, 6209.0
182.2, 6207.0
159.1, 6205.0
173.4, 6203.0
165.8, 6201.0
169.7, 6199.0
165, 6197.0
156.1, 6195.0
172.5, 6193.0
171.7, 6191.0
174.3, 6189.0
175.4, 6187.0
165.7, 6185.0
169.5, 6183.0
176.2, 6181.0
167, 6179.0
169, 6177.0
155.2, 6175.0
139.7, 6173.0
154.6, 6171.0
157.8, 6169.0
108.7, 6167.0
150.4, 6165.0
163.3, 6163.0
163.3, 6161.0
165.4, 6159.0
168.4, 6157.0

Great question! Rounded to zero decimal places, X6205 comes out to -21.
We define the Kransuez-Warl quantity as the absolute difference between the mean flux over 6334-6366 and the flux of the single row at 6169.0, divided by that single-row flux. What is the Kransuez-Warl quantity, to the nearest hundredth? 0.07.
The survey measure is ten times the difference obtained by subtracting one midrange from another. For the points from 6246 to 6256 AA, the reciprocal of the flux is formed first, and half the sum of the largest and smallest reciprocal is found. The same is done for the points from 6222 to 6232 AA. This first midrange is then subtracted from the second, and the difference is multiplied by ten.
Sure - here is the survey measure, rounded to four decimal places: -0.0020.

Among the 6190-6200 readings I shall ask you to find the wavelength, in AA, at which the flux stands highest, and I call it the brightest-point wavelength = 6193.0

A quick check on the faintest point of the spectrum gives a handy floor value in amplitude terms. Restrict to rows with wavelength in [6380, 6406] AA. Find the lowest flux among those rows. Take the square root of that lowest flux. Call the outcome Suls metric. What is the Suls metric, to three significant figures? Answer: 12.3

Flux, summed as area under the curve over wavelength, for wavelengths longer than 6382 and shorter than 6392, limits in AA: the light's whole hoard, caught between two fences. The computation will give 1703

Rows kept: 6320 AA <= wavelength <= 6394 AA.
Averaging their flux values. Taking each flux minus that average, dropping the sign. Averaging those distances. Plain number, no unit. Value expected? 6.0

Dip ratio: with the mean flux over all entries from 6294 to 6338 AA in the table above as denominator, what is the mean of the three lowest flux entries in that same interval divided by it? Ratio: 0.935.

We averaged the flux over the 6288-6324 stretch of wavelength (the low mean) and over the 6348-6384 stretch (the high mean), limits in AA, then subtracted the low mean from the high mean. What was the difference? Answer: 4.5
